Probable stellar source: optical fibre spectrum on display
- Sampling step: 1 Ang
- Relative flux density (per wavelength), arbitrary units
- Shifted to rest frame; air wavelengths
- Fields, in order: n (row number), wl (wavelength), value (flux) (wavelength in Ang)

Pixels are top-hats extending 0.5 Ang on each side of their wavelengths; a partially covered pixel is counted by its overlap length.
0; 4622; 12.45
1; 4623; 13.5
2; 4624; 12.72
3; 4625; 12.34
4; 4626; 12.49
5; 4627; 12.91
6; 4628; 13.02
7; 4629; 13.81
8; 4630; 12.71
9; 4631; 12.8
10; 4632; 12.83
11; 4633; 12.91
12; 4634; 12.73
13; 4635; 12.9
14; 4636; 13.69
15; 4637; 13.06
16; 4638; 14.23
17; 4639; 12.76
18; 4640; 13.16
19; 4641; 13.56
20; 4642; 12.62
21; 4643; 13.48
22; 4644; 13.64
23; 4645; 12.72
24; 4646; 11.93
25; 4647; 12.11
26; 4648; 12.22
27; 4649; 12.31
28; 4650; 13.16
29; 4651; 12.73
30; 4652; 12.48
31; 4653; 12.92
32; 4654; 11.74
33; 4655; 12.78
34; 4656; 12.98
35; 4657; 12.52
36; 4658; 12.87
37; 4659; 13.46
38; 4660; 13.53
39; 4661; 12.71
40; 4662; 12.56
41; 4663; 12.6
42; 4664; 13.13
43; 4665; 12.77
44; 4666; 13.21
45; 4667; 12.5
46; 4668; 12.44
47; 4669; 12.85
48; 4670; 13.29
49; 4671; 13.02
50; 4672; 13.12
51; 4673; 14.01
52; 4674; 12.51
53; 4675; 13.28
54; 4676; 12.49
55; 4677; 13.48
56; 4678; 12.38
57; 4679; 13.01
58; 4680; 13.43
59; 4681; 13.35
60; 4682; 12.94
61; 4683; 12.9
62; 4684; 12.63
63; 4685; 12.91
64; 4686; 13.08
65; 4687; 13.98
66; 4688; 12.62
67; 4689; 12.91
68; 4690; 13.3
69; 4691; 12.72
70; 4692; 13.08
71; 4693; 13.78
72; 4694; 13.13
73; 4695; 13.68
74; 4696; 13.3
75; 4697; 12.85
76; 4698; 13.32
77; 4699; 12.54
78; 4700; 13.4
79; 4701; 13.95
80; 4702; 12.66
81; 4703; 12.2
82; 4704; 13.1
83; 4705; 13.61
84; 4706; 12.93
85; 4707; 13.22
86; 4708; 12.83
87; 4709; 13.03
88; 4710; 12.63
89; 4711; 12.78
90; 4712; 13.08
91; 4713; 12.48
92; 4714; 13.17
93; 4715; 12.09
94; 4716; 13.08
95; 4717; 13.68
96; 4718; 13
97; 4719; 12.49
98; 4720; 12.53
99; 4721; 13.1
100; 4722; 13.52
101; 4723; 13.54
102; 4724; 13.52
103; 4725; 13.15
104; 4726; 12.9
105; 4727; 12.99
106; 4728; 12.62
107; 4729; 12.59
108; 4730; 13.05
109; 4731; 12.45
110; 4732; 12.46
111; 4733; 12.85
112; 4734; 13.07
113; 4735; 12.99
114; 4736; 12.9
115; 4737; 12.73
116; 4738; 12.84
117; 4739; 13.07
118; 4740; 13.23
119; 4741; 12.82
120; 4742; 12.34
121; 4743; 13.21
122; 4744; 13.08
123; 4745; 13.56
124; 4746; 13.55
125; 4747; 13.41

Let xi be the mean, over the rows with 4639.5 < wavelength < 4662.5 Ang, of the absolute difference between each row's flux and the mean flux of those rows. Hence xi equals 0.422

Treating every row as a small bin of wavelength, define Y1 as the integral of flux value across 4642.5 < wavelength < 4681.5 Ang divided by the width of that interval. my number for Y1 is 12.86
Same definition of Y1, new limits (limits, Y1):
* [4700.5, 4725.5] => 13.01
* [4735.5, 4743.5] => 12.89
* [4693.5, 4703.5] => 13.10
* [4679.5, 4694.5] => 13.12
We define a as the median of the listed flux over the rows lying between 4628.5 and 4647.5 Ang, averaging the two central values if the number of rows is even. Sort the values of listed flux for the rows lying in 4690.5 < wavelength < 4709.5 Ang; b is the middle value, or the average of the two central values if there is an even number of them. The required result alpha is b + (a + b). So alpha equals 39.10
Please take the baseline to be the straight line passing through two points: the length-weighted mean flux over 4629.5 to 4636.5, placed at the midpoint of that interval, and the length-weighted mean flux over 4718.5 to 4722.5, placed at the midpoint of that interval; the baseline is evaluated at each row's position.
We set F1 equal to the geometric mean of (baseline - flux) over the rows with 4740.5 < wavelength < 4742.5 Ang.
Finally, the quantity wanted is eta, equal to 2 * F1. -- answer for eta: 0.43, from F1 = 0.22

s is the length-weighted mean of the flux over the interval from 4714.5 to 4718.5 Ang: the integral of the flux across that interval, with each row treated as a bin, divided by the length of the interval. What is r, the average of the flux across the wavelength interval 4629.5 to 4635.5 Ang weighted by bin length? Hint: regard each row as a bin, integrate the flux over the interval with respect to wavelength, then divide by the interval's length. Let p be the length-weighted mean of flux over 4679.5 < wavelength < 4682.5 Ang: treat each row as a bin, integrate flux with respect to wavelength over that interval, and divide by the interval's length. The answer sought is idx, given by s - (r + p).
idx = -13.1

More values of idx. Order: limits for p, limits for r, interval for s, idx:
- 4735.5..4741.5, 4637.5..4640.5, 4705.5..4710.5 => -13.4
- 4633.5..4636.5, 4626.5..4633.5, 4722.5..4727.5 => -12.9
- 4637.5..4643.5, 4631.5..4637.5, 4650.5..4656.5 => -13.7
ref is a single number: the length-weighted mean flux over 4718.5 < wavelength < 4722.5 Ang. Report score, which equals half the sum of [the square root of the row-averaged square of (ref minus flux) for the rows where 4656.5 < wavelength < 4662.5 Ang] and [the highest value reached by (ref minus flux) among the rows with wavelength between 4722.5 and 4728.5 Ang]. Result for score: 0.3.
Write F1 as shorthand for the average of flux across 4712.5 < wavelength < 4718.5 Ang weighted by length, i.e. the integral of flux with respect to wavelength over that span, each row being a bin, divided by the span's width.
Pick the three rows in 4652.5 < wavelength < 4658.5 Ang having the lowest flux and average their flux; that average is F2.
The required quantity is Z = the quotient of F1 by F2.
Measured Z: 1.05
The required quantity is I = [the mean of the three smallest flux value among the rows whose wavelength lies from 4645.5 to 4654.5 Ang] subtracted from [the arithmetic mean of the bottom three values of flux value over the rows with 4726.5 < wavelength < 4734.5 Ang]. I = 0.57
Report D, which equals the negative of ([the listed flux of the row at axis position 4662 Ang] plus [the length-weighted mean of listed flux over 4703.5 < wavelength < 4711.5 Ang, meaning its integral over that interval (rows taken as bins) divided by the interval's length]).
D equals -25.6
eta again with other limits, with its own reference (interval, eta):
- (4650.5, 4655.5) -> 0.36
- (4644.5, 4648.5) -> 1.19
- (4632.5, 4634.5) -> 0.15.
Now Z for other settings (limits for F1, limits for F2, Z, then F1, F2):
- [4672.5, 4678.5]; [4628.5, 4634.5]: 1.02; 13.0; 12.7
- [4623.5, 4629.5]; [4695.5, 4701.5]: 1.00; 12.9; 12.9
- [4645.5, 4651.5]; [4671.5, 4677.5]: 0.98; 12.4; 12.7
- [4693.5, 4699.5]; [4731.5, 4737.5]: 1.04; 13.1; 12.7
